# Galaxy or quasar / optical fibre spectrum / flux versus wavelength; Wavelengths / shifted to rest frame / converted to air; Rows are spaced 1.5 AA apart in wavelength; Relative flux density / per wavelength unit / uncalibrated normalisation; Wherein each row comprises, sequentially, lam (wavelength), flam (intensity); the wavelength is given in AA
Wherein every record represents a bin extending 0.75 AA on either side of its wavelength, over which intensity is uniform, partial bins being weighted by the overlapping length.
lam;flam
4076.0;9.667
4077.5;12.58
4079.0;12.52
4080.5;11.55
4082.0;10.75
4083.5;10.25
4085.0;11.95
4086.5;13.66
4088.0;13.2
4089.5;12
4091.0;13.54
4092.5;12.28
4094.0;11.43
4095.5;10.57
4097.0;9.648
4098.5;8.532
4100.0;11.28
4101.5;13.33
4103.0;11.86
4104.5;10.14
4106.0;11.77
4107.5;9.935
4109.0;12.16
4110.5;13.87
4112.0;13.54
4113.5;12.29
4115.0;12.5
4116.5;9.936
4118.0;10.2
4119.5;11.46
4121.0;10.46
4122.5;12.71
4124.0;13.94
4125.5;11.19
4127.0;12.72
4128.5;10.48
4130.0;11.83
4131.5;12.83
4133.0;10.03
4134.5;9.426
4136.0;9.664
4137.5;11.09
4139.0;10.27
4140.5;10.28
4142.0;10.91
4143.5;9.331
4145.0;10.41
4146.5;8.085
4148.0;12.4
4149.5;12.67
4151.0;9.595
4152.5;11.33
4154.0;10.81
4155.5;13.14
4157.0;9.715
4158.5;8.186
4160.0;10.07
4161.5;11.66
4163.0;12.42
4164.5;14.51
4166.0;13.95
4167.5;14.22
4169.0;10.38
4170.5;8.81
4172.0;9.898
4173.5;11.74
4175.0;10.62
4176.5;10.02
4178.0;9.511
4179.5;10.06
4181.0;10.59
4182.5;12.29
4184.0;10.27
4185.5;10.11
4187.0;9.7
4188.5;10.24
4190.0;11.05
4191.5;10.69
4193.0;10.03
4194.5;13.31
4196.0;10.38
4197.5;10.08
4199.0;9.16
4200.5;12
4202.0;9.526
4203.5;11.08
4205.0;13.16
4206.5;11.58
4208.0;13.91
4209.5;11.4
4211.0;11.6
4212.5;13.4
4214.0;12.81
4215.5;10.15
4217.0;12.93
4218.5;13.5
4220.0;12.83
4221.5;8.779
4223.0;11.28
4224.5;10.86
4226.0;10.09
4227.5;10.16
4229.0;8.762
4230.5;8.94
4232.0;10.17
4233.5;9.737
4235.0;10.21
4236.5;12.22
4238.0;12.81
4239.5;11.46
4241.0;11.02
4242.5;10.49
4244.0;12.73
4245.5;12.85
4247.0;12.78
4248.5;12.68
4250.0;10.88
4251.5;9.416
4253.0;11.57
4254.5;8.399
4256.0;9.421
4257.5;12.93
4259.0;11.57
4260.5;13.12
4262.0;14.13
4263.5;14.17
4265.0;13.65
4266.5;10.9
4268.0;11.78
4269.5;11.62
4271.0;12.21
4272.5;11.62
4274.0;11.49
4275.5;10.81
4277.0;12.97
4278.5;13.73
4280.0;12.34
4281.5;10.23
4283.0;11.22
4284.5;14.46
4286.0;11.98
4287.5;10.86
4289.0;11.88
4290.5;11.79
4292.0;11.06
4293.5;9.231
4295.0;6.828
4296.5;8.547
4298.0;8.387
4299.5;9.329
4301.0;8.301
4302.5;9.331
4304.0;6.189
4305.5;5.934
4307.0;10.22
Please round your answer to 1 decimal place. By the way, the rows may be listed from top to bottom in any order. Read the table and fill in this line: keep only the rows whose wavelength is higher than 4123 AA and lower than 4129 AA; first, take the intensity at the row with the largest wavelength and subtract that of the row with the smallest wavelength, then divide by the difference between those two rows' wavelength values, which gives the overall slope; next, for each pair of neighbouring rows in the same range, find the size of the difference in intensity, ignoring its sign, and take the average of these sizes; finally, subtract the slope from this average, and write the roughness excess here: 2.9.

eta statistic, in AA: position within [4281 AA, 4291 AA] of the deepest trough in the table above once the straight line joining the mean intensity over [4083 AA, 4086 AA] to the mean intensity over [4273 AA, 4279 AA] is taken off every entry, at 4281.5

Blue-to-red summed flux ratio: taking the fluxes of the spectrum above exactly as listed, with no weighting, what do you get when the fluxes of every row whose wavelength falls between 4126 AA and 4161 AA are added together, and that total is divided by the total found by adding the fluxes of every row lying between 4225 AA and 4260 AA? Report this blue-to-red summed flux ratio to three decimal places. 0.976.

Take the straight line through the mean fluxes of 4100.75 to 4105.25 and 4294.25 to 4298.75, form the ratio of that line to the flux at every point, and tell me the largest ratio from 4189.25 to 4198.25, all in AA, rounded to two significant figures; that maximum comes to 1.0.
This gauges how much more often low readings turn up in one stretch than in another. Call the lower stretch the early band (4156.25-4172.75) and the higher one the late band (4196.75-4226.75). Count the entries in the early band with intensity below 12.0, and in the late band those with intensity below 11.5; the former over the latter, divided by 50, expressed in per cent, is 1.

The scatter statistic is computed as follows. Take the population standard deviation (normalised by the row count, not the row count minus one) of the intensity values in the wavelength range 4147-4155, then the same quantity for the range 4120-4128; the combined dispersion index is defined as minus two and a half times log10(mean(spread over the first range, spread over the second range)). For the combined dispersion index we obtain -0.17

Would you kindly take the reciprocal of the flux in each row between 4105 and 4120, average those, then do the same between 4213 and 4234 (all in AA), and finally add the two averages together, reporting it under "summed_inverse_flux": 0.181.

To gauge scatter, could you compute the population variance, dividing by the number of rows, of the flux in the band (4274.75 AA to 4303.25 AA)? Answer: 3.8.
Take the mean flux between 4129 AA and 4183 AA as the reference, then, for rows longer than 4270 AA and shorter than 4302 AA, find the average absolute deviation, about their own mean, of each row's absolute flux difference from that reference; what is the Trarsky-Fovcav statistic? 0.93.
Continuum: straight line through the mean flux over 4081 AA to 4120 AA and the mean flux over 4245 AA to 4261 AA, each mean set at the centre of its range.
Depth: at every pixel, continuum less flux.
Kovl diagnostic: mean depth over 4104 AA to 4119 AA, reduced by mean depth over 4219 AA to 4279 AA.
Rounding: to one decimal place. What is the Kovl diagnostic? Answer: 0.0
